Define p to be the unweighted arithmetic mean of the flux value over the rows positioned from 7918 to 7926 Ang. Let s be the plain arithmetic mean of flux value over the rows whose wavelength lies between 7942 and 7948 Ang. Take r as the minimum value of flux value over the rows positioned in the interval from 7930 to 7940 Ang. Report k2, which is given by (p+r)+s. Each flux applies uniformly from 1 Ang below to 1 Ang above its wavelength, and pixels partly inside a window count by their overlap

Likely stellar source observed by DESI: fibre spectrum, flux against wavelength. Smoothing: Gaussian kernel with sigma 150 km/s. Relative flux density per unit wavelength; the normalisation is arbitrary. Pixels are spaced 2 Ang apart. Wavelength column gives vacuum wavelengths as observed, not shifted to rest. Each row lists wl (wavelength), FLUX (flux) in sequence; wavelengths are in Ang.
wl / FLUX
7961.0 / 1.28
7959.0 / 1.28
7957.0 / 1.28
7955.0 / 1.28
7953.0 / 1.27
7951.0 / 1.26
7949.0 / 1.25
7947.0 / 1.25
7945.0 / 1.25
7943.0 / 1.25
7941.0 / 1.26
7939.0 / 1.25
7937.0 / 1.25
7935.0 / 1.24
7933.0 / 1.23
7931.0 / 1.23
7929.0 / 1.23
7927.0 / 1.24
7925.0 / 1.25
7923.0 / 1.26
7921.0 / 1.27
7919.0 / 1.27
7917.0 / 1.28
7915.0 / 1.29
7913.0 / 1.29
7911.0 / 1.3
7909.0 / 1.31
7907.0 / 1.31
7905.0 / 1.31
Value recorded 3.74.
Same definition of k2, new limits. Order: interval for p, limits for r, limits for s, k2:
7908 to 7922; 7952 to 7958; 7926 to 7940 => 3.80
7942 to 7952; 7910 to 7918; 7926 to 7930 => 3.77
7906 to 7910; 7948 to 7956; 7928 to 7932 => 3.79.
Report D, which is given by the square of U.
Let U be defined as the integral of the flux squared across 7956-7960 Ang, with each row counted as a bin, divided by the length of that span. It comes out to 2.68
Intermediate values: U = 1.64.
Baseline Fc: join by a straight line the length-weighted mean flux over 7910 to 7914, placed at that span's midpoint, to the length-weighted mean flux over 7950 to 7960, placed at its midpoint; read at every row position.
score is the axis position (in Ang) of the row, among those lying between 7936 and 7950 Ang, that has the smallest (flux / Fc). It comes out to 7937.0 Ang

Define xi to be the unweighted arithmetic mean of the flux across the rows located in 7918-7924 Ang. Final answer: 1.27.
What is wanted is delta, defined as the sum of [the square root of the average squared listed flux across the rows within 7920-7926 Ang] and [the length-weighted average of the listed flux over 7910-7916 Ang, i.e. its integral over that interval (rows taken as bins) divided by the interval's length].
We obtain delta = 2.55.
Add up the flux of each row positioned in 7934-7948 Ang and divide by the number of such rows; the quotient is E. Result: 1.25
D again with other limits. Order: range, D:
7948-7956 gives 2.56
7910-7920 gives 2.74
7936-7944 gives 2.46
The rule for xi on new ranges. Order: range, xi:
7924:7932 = 1.24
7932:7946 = 1.25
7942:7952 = 1.25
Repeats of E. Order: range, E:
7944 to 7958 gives 1.26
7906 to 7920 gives 1.29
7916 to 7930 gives 1.26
